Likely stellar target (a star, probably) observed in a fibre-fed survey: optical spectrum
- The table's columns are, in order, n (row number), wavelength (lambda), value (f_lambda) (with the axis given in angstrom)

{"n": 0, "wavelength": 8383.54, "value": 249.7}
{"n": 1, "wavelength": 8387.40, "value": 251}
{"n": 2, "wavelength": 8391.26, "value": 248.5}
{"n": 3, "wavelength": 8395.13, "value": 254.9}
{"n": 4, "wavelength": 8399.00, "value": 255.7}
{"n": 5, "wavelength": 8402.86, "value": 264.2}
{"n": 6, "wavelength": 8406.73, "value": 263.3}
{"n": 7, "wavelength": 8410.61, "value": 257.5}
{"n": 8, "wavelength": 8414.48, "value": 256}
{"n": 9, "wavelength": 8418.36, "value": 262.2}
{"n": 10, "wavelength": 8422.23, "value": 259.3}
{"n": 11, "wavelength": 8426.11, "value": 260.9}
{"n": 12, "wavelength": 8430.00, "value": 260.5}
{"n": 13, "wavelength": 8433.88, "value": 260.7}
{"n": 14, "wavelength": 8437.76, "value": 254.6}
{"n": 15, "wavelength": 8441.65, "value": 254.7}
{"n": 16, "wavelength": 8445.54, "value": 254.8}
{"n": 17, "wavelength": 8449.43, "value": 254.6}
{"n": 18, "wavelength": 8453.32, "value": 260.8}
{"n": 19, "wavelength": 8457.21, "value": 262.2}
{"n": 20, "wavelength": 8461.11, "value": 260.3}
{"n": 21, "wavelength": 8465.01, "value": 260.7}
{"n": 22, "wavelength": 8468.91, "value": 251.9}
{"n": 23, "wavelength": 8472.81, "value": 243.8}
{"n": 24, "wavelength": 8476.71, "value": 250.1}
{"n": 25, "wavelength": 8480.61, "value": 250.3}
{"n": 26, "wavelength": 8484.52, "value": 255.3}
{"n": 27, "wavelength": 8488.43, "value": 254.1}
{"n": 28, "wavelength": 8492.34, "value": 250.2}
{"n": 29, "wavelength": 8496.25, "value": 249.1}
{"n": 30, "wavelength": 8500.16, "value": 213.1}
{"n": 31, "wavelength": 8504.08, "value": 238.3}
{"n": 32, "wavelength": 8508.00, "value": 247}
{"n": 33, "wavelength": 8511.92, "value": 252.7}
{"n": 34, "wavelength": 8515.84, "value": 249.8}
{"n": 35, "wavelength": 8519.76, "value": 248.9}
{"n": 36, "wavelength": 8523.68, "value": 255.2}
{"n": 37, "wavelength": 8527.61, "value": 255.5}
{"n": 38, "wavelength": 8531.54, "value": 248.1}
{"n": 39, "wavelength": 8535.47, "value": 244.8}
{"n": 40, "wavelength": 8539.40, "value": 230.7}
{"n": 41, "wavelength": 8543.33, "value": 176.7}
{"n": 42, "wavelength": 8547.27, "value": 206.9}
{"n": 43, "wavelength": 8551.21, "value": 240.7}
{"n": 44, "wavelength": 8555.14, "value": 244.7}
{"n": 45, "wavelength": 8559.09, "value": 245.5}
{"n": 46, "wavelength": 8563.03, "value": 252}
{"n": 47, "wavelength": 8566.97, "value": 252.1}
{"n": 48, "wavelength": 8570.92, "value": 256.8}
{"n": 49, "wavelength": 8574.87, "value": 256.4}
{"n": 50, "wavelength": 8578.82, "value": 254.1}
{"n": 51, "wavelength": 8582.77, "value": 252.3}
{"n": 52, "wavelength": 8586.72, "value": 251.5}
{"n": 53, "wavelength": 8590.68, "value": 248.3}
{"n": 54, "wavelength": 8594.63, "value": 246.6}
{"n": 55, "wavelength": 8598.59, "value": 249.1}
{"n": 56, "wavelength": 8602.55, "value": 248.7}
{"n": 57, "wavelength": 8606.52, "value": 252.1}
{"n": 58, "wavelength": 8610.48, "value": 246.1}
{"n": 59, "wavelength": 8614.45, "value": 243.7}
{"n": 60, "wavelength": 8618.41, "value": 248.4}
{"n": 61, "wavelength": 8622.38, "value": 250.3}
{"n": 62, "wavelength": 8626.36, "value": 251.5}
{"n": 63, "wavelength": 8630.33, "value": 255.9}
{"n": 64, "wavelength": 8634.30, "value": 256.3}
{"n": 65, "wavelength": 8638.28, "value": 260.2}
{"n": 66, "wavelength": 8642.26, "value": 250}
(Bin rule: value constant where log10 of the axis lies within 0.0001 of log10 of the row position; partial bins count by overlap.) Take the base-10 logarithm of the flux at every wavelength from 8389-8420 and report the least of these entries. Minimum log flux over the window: 2.40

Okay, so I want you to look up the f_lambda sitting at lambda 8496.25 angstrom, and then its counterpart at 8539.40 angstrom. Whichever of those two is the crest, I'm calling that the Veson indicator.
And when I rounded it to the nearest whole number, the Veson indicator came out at 249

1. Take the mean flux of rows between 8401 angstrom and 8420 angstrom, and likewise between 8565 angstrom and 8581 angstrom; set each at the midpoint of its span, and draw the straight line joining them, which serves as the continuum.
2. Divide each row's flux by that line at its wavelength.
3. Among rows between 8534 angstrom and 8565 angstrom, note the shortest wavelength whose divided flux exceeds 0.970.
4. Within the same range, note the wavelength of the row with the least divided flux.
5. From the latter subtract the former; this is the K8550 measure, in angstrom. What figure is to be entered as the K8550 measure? -19.7 angstrom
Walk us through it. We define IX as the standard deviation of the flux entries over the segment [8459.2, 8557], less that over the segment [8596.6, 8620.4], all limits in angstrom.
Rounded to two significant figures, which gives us 16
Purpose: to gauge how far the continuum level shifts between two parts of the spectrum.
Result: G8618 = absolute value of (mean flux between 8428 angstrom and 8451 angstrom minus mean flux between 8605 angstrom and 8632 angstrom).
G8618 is 7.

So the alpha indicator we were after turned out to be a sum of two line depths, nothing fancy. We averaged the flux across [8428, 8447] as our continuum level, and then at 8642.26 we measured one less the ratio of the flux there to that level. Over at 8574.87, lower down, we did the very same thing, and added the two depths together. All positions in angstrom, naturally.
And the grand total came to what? 0.030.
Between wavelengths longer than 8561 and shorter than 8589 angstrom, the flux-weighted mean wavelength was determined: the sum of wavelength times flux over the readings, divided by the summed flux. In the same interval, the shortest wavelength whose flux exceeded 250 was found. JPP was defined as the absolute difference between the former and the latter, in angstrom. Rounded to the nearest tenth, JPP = 11.8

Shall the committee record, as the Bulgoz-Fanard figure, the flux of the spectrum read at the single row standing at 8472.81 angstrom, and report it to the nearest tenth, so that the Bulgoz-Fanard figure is 243.8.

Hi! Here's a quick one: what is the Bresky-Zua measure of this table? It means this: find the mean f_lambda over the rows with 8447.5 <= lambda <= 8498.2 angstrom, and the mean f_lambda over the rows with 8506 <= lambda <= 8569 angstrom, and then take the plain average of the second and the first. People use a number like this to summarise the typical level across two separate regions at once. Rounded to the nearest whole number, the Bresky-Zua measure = 247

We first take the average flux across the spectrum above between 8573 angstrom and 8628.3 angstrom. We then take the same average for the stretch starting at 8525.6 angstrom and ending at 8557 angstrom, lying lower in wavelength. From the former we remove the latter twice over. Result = -212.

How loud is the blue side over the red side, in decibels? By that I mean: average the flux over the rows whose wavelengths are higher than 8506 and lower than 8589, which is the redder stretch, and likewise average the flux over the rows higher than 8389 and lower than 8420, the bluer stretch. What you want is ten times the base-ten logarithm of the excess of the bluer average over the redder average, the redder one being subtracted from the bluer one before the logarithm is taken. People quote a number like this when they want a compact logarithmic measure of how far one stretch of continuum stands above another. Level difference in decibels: 11.4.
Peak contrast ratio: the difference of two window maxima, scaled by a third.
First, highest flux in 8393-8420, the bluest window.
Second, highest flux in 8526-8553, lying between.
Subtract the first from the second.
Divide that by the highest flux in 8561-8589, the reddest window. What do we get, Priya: -0.0339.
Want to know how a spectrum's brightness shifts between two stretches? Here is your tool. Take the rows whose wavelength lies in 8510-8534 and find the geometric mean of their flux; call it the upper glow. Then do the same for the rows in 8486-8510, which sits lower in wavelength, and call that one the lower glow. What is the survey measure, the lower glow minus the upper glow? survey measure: -10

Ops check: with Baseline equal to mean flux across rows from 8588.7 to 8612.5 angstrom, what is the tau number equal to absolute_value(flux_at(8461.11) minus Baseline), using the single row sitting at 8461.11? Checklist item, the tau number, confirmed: 12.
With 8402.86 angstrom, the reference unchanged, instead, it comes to 16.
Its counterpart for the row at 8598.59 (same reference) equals 1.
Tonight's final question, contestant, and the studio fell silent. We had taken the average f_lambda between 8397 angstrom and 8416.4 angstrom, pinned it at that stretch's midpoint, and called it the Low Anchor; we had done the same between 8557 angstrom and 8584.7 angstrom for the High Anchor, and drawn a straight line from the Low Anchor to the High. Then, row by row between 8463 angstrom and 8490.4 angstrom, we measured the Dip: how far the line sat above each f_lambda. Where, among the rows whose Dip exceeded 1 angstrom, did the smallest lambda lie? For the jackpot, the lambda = 8468.91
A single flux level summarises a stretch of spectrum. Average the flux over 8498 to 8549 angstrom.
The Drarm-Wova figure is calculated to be 236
